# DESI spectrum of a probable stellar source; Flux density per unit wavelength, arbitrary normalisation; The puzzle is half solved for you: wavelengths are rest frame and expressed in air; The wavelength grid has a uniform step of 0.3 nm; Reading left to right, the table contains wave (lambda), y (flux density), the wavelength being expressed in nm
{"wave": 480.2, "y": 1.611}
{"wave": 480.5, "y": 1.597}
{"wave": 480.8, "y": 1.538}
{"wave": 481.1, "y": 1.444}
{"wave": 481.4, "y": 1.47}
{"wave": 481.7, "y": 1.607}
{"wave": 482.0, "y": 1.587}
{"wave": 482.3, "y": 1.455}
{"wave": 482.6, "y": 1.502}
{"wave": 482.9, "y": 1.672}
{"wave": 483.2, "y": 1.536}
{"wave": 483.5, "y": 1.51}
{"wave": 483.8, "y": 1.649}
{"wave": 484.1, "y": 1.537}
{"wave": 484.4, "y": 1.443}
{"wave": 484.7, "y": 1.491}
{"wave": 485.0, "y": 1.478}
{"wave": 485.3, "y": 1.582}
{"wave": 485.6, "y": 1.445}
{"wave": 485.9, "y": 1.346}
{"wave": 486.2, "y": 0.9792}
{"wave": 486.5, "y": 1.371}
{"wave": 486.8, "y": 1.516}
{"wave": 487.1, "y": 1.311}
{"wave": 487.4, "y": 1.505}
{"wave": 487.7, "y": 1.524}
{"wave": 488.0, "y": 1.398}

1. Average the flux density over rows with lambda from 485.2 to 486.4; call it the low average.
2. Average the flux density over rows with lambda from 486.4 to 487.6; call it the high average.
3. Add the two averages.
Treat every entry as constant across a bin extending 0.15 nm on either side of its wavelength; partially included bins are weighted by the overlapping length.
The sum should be 2.76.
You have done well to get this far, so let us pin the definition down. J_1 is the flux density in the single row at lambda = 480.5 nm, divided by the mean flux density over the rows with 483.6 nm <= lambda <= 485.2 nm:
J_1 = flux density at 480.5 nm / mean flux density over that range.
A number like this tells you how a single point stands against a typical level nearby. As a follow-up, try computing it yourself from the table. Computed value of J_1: 1.05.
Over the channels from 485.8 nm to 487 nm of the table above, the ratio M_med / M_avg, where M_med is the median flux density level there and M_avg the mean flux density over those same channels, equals 1.04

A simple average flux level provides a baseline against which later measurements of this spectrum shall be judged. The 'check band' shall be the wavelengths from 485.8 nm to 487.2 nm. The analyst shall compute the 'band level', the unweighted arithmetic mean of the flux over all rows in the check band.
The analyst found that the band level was 1.30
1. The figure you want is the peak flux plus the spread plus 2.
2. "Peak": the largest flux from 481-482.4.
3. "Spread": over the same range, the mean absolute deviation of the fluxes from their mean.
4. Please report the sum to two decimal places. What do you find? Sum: 3.67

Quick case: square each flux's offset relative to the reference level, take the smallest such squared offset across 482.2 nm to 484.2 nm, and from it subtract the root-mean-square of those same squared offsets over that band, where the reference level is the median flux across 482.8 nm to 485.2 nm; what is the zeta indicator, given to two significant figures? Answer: -0.010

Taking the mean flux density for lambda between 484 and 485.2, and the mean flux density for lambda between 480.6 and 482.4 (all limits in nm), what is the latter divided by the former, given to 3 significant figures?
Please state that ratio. 1.02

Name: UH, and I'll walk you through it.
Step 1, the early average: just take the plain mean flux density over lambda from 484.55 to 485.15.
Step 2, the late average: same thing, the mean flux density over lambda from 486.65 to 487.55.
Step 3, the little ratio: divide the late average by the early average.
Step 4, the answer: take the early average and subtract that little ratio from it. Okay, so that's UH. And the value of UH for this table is 0.512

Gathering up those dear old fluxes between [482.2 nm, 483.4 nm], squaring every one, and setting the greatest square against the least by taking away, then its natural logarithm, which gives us -0.39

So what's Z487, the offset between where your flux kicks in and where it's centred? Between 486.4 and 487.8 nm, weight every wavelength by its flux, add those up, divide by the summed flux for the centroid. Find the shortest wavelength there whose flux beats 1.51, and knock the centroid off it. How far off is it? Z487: -0.31 nm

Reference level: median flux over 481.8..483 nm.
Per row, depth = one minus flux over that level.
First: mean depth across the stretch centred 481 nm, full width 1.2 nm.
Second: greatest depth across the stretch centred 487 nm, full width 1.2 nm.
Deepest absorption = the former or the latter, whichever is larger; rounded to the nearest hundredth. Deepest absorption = 0.15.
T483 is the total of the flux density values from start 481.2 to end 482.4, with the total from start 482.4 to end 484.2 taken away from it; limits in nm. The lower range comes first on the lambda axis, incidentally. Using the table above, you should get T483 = -3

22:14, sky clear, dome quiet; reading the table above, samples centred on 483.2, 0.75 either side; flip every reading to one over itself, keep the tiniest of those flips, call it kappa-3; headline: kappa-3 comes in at 0.598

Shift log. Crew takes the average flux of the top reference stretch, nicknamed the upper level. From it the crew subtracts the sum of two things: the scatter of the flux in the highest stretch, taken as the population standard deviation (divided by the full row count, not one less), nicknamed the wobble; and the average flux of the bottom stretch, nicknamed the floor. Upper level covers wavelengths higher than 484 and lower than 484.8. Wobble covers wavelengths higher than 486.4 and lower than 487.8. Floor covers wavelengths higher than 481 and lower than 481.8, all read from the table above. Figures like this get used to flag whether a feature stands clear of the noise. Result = -0.10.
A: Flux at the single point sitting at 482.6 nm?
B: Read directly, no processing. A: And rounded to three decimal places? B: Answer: 1.502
